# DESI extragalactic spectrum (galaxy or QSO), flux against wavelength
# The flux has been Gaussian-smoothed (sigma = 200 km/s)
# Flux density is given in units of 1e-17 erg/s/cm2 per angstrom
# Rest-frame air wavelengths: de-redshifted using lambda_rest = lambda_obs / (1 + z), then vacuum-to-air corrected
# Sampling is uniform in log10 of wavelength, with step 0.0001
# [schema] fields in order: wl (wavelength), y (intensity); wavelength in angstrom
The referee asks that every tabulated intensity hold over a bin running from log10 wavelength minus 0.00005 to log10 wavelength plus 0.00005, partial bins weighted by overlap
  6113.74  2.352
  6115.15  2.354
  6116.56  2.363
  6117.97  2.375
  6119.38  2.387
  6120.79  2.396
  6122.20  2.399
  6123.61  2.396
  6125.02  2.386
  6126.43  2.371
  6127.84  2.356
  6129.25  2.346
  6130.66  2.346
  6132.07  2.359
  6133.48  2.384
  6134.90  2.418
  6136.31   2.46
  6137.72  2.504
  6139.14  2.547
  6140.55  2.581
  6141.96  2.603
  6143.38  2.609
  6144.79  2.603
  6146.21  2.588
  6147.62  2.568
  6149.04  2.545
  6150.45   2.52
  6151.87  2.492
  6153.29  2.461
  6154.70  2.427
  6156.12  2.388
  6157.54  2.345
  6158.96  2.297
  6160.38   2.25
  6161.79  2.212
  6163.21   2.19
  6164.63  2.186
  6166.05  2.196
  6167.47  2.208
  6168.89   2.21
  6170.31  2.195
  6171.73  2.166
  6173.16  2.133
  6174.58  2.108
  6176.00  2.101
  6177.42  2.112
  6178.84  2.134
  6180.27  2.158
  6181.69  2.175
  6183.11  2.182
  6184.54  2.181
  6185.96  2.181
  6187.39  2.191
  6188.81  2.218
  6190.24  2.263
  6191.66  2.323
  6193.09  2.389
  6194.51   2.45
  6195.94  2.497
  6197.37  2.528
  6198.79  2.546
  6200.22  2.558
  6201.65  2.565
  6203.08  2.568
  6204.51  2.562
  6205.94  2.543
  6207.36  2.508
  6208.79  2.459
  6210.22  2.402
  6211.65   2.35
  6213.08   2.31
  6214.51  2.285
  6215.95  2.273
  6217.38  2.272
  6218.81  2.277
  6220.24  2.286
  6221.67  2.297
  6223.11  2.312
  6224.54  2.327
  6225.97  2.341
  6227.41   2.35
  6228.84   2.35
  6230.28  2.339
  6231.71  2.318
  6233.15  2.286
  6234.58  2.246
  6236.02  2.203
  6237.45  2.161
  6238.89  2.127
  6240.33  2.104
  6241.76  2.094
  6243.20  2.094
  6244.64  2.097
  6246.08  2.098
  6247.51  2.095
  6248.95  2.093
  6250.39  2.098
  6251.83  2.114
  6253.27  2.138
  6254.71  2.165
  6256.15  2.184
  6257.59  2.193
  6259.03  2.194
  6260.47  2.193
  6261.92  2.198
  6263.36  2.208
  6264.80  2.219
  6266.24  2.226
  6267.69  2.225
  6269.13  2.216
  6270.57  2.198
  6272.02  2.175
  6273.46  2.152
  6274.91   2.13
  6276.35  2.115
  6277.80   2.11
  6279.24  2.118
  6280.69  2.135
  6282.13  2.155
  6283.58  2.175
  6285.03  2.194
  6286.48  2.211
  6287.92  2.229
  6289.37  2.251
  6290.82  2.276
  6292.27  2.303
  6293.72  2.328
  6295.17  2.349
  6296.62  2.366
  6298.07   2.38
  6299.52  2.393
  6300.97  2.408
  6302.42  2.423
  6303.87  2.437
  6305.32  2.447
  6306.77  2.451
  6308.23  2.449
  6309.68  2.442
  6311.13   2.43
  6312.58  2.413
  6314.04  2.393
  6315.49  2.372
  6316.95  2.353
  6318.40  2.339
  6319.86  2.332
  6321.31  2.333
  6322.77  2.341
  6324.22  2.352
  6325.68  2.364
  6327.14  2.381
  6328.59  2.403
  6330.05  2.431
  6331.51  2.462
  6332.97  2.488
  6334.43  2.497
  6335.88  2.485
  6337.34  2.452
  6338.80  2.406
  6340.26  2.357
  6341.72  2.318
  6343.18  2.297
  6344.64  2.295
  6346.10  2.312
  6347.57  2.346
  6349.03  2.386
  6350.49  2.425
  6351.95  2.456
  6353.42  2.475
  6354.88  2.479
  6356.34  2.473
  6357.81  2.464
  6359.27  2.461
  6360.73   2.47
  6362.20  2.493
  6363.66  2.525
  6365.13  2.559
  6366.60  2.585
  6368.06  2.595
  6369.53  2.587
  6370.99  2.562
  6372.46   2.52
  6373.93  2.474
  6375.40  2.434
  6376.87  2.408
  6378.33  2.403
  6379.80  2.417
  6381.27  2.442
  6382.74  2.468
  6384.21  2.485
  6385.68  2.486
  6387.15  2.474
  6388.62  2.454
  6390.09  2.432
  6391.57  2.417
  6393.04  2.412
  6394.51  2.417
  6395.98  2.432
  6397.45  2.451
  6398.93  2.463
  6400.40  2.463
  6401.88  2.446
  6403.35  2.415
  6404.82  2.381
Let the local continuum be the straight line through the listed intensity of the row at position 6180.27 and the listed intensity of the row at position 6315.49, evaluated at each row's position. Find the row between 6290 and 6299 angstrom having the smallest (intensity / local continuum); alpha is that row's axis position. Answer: 6290.82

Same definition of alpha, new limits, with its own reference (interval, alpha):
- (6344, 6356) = 6344.64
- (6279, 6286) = 6279.24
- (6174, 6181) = 6176.00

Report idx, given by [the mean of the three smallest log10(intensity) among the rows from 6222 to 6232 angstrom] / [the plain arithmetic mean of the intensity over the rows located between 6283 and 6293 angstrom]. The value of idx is 0.164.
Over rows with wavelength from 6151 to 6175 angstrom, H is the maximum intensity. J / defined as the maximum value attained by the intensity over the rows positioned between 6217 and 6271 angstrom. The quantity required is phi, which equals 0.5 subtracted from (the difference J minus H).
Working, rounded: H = 2.492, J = 2.35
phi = -0.64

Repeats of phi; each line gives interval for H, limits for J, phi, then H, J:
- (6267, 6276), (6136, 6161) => -0.12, 2.225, 2.609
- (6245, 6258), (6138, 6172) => -0.08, 2.193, 2.609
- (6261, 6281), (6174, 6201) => -0.17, 2.226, 2.558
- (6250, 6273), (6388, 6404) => -0.26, 2.226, 2.463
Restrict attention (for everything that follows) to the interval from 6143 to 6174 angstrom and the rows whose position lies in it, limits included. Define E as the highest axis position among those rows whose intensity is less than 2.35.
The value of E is 6173.16 angstrom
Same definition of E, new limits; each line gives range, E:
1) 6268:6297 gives 6295.17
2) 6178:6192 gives 6191.66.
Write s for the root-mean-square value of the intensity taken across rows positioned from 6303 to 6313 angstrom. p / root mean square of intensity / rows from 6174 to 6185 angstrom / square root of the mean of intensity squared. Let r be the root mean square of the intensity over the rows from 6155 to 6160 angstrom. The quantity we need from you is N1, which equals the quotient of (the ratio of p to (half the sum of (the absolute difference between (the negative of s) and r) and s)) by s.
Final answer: 0.24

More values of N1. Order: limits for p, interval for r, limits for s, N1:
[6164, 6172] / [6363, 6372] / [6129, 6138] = 0.25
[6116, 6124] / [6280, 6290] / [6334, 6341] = 0.28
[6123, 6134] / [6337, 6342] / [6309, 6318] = 0.27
